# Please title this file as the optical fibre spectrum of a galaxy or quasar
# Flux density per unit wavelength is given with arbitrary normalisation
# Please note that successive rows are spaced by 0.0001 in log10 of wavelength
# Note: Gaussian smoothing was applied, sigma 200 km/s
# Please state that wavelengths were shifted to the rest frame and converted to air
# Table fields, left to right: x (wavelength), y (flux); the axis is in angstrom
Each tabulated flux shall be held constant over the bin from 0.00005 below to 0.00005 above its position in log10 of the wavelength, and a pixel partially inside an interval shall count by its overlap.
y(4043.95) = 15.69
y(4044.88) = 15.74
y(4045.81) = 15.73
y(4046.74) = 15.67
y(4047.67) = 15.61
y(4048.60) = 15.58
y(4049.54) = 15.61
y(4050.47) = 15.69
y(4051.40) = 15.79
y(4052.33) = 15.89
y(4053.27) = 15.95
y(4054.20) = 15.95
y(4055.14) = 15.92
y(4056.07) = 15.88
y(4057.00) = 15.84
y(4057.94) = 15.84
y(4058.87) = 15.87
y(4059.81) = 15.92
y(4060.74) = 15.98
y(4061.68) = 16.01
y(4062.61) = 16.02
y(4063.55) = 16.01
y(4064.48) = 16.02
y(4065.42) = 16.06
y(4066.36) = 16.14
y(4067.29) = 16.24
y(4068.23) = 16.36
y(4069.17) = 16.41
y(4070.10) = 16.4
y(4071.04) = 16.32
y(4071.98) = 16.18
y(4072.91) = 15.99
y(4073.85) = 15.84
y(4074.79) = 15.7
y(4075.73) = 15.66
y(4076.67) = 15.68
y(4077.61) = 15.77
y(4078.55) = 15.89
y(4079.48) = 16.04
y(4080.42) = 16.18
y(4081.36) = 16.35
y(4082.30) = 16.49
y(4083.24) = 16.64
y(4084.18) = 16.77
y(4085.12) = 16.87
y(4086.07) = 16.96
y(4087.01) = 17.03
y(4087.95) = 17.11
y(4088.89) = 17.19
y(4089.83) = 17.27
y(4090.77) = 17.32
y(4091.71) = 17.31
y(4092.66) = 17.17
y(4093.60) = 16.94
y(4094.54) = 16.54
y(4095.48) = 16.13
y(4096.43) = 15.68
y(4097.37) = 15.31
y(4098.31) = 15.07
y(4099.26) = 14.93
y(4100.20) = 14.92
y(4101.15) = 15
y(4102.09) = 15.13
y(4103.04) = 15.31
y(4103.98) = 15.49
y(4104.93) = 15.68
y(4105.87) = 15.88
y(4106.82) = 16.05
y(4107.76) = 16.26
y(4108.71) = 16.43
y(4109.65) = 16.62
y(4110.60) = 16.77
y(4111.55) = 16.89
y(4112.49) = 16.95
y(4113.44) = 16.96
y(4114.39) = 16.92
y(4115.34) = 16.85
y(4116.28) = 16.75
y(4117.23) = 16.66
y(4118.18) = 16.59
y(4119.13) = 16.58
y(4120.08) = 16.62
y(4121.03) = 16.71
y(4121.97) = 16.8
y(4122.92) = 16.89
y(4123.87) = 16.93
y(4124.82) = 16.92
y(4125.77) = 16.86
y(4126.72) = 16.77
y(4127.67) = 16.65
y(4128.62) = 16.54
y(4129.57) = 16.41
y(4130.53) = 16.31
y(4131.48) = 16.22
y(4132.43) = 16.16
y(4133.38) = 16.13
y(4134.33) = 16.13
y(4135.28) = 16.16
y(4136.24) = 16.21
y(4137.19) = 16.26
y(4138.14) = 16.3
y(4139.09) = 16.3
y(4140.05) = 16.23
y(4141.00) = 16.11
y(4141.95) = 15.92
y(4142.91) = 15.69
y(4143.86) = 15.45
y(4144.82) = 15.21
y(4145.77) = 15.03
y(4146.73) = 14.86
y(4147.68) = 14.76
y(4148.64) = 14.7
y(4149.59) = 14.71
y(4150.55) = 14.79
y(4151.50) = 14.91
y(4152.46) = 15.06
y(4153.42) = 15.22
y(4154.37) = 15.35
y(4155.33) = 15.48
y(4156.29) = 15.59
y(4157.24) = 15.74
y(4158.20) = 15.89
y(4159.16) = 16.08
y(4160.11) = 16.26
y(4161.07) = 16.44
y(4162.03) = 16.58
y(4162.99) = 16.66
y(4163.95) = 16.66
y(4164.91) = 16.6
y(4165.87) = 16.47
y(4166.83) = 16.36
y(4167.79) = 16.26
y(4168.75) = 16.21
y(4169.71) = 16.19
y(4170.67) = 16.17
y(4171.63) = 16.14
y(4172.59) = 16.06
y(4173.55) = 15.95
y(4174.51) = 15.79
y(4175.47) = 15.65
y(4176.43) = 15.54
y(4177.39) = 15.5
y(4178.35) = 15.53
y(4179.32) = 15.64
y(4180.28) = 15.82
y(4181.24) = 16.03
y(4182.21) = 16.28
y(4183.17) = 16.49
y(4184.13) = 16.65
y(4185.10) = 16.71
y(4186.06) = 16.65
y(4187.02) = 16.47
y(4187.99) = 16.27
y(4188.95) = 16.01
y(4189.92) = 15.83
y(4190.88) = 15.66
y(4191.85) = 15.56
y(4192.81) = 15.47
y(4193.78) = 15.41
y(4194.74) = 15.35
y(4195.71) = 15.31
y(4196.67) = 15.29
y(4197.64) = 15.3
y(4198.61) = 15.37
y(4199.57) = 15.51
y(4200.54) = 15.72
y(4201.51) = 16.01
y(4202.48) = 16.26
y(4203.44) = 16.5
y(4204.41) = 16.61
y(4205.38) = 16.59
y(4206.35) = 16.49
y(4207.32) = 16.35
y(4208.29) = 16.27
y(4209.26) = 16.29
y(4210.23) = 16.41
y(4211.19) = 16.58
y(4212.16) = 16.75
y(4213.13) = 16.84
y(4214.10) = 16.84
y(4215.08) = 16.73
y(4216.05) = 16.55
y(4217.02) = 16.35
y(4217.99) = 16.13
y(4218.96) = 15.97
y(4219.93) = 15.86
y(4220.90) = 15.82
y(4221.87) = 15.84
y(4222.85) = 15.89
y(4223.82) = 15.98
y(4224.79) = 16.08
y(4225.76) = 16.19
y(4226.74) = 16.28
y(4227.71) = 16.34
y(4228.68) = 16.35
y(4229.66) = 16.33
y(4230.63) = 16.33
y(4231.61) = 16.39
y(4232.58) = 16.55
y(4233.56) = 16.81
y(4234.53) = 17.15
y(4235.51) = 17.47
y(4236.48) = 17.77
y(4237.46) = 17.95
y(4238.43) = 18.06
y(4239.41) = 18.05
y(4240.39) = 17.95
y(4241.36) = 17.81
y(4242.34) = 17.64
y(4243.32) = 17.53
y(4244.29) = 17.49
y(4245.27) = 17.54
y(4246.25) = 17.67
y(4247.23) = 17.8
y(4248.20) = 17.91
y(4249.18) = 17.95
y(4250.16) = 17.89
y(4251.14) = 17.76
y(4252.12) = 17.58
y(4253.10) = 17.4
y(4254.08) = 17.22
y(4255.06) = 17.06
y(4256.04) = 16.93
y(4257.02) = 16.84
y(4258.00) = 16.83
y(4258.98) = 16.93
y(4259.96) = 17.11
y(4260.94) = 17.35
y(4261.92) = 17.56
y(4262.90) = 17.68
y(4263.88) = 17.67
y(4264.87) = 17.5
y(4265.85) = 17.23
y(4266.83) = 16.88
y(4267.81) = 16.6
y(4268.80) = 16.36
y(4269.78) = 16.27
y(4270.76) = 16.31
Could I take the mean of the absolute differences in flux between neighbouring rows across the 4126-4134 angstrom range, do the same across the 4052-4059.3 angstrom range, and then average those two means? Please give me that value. 0.060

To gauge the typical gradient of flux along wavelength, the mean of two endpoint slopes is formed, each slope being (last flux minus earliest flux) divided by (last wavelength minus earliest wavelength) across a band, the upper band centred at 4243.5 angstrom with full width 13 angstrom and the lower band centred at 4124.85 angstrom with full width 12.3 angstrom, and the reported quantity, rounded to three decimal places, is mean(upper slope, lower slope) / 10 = -0.001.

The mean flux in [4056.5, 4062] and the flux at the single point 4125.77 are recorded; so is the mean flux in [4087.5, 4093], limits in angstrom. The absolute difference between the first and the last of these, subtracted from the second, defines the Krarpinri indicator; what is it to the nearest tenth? 15.5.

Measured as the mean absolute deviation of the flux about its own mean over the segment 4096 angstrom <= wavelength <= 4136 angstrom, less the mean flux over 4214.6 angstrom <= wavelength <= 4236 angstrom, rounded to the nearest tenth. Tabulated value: -15.8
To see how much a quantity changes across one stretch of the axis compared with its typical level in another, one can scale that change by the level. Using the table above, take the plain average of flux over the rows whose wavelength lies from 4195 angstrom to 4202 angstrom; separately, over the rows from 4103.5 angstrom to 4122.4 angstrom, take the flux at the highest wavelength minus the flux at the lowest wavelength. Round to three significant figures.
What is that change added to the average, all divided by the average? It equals 1.08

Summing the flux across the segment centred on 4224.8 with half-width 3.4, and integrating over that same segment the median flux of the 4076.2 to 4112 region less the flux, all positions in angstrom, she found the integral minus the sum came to -111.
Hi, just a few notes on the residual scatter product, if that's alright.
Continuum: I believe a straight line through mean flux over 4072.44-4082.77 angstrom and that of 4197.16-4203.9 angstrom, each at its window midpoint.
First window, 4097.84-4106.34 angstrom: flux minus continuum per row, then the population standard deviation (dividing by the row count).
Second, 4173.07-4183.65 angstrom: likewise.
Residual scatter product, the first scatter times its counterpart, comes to 0.102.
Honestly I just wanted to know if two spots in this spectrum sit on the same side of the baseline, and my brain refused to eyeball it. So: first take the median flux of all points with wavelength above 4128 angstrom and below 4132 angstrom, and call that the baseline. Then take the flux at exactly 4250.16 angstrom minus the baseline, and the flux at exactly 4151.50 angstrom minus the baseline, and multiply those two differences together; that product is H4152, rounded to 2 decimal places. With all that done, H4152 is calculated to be -2.22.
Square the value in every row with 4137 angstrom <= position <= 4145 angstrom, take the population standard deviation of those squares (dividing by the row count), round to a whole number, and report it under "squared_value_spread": 12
